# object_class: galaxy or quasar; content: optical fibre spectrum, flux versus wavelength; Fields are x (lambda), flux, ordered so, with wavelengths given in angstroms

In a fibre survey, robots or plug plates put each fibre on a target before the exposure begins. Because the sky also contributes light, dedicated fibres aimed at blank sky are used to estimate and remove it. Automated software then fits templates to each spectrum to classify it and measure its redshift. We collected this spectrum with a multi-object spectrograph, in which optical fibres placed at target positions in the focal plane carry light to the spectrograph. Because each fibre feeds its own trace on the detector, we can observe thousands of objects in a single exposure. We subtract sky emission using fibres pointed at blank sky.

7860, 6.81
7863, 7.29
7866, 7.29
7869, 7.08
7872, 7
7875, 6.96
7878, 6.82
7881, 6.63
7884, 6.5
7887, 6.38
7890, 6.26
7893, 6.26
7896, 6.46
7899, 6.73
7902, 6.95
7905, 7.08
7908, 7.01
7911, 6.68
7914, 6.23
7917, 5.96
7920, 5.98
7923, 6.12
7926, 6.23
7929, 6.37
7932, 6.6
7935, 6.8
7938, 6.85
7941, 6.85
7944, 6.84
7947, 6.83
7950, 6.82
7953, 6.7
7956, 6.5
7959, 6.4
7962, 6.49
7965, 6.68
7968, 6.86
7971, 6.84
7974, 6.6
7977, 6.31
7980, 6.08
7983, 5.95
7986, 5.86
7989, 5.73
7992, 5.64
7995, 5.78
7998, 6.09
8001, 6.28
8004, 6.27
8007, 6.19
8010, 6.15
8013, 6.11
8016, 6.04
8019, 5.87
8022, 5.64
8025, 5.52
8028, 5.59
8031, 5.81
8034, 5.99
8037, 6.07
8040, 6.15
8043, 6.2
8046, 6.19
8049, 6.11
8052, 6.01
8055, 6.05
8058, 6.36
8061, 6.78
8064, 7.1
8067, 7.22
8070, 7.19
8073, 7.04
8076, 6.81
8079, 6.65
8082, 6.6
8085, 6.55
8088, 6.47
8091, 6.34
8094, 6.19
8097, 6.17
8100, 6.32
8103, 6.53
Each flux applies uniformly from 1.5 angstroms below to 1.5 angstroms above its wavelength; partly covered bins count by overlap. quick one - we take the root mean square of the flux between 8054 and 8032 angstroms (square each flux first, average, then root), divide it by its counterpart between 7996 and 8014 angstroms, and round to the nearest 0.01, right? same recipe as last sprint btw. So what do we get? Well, 0.99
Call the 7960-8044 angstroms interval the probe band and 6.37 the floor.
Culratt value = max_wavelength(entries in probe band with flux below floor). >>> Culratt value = 8043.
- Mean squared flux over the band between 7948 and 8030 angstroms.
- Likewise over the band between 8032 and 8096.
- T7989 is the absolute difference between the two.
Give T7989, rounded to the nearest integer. 4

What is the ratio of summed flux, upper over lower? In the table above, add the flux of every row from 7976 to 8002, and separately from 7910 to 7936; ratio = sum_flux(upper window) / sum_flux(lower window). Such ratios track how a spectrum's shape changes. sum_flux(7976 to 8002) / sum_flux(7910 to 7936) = 0.943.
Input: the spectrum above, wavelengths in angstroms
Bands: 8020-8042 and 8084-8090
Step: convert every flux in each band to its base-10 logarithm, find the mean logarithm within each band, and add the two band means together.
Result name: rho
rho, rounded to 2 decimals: 1.58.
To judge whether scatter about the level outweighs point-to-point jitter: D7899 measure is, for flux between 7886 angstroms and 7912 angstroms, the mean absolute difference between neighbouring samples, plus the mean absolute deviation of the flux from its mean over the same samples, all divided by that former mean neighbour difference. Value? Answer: 2.62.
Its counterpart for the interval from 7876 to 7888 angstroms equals 1.97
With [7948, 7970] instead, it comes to 2.01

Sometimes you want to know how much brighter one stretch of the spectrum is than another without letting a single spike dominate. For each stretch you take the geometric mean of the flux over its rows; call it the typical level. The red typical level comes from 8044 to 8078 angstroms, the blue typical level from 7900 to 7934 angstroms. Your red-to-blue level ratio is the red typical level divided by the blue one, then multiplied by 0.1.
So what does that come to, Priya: 0.102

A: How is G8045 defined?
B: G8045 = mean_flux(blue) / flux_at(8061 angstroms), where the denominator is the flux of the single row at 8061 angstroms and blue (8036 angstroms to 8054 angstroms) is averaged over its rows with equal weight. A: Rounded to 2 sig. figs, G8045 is 0.90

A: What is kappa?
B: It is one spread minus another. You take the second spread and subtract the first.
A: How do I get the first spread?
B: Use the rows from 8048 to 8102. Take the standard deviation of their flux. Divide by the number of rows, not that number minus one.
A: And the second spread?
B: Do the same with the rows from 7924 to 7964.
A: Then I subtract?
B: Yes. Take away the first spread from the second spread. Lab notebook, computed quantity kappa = -0.18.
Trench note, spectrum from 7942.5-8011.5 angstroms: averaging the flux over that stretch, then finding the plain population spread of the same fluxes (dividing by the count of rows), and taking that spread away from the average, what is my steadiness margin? 6.0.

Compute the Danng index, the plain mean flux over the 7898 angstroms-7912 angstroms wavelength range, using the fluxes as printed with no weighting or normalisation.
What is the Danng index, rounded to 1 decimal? 6.9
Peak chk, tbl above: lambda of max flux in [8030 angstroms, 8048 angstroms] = 8043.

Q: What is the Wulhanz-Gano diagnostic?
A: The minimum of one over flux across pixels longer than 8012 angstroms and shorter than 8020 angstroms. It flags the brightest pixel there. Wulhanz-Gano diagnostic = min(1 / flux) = 0.164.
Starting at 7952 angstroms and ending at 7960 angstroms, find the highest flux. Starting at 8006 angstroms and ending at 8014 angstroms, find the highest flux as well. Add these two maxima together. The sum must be 12.9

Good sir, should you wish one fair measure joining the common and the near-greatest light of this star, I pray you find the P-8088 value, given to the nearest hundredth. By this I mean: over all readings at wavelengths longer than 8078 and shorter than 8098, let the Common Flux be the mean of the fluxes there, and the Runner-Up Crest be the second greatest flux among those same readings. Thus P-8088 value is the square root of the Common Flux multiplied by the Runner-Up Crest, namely 6.51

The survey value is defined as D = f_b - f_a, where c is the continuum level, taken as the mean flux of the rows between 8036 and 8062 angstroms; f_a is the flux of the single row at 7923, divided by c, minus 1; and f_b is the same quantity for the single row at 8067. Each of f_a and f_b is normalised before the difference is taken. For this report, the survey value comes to 0.18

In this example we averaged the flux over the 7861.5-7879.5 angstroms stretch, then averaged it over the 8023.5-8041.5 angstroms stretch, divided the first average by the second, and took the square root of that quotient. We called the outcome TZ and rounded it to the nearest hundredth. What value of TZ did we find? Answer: 1.10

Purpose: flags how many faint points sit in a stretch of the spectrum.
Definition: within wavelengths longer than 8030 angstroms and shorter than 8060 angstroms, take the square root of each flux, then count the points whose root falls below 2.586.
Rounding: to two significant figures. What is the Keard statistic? 10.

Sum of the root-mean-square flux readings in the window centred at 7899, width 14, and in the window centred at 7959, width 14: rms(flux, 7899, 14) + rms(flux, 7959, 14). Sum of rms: 13.26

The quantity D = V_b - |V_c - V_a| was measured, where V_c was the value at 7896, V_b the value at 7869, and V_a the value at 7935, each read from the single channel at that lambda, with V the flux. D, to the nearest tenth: 6.7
